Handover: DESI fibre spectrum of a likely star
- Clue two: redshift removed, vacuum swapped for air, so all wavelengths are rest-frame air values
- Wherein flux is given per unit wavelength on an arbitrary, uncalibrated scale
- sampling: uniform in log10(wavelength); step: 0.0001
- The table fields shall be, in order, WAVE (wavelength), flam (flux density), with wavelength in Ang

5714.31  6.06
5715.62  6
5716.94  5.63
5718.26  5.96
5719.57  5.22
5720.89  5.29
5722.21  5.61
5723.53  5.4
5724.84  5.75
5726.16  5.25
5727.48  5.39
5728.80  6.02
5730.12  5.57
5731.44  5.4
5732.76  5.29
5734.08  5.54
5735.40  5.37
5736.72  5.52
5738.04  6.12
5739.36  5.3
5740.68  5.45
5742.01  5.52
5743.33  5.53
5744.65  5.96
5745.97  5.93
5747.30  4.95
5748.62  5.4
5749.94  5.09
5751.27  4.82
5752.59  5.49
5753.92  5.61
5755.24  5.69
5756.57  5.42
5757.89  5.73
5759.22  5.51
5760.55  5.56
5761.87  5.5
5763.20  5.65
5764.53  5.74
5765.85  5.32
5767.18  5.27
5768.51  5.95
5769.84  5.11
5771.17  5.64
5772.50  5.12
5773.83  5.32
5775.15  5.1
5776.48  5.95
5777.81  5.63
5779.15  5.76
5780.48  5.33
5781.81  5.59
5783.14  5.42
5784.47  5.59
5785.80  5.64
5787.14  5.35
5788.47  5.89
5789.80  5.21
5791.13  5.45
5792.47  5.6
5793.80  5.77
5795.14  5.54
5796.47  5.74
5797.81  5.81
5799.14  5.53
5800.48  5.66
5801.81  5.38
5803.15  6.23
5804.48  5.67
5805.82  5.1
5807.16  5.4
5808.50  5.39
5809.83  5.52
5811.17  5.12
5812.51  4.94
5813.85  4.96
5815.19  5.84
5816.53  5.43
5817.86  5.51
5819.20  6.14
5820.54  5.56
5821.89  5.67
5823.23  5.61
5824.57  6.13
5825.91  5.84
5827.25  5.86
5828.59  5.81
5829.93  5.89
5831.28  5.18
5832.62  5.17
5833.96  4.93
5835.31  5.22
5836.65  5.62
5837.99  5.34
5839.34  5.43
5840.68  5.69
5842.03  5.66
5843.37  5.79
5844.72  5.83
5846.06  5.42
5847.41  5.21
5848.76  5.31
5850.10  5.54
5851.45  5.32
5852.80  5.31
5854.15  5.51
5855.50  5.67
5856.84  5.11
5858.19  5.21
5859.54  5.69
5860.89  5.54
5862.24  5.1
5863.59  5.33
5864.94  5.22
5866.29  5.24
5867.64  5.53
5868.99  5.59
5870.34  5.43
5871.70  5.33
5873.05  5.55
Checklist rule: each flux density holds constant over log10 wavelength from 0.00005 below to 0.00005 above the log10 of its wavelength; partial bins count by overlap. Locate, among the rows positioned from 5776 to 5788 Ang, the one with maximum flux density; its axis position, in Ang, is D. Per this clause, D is 5776.48 Ang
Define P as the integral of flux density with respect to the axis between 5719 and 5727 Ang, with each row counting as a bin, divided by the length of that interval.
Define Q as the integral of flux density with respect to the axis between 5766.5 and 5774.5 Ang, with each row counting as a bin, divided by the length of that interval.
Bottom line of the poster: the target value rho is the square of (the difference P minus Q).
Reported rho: 0.00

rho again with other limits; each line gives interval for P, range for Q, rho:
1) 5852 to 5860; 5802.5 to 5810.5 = 0.02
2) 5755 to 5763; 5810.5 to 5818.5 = 0.07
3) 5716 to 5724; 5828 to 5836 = 0.03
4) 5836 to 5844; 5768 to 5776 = 0.04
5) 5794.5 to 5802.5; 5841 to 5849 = 0.00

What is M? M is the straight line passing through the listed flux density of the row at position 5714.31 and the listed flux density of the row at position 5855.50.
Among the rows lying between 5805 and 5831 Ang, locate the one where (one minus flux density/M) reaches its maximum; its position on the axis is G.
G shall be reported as 5812.51 Ang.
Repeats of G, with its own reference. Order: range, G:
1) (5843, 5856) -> 5847.41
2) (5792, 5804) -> 5801.81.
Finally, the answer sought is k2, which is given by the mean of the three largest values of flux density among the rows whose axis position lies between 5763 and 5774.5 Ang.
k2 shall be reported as 5.78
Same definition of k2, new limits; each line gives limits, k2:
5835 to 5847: 5.77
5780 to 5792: 5.71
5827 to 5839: 5.85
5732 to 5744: 5.73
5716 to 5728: 5.78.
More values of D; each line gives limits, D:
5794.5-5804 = 5803.15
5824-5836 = 5824.57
